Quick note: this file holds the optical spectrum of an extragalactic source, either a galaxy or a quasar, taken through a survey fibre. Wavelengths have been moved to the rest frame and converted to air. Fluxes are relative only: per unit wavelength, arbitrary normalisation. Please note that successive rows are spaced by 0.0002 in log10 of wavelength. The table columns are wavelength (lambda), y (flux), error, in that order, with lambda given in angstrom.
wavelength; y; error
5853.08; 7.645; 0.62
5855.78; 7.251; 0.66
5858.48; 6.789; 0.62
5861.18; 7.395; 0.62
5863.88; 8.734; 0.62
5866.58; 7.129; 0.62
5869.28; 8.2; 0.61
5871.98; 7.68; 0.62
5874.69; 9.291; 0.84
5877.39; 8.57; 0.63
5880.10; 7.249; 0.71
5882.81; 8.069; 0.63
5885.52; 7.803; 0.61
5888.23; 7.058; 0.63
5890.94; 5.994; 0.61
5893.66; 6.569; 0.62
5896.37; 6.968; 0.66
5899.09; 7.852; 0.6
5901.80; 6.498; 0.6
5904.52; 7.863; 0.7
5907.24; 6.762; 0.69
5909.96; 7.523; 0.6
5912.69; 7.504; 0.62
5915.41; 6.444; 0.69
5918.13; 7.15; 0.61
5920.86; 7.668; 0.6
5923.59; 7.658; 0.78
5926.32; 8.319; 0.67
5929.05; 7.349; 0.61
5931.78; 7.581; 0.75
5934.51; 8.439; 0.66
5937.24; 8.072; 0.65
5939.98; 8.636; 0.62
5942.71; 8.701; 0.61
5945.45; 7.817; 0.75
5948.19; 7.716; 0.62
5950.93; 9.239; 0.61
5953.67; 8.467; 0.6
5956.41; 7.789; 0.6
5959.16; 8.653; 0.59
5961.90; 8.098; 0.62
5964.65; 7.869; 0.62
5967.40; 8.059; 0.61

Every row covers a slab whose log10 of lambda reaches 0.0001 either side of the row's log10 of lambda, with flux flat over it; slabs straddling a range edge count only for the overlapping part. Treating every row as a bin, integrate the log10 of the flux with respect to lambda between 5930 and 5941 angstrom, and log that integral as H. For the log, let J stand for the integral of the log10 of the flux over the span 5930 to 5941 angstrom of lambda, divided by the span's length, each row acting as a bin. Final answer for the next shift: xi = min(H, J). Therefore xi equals 0.91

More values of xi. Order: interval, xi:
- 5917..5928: 0.89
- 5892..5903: 0.84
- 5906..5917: 0.85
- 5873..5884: 0.92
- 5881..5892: 0.86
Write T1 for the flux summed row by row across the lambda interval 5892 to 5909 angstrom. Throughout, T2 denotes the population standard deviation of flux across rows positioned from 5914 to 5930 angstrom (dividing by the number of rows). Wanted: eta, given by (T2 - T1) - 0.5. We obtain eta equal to -42.4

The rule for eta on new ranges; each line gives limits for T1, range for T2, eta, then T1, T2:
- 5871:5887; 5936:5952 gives -48.6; 48.7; 0.541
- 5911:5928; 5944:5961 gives -44.7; 44.7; 0.558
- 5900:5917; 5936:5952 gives -42.6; 42.6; 0.541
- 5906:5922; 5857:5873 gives -42.9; 43.1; 0.653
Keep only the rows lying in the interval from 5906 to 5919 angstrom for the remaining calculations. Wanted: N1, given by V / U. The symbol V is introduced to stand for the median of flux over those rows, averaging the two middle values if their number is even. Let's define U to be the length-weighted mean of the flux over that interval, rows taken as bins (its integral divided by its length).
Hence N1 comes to 1.01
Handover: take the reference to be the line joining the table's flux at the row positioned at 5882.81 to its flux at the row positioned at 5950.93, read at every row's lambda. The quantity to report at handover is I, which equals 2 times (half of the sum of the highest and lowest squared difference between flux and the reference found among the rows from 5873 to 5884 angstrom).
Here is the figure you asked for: 1.9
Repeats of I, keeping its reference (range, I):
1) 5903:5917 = 5.1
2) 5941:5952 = 2.2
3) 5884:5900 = 5.0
